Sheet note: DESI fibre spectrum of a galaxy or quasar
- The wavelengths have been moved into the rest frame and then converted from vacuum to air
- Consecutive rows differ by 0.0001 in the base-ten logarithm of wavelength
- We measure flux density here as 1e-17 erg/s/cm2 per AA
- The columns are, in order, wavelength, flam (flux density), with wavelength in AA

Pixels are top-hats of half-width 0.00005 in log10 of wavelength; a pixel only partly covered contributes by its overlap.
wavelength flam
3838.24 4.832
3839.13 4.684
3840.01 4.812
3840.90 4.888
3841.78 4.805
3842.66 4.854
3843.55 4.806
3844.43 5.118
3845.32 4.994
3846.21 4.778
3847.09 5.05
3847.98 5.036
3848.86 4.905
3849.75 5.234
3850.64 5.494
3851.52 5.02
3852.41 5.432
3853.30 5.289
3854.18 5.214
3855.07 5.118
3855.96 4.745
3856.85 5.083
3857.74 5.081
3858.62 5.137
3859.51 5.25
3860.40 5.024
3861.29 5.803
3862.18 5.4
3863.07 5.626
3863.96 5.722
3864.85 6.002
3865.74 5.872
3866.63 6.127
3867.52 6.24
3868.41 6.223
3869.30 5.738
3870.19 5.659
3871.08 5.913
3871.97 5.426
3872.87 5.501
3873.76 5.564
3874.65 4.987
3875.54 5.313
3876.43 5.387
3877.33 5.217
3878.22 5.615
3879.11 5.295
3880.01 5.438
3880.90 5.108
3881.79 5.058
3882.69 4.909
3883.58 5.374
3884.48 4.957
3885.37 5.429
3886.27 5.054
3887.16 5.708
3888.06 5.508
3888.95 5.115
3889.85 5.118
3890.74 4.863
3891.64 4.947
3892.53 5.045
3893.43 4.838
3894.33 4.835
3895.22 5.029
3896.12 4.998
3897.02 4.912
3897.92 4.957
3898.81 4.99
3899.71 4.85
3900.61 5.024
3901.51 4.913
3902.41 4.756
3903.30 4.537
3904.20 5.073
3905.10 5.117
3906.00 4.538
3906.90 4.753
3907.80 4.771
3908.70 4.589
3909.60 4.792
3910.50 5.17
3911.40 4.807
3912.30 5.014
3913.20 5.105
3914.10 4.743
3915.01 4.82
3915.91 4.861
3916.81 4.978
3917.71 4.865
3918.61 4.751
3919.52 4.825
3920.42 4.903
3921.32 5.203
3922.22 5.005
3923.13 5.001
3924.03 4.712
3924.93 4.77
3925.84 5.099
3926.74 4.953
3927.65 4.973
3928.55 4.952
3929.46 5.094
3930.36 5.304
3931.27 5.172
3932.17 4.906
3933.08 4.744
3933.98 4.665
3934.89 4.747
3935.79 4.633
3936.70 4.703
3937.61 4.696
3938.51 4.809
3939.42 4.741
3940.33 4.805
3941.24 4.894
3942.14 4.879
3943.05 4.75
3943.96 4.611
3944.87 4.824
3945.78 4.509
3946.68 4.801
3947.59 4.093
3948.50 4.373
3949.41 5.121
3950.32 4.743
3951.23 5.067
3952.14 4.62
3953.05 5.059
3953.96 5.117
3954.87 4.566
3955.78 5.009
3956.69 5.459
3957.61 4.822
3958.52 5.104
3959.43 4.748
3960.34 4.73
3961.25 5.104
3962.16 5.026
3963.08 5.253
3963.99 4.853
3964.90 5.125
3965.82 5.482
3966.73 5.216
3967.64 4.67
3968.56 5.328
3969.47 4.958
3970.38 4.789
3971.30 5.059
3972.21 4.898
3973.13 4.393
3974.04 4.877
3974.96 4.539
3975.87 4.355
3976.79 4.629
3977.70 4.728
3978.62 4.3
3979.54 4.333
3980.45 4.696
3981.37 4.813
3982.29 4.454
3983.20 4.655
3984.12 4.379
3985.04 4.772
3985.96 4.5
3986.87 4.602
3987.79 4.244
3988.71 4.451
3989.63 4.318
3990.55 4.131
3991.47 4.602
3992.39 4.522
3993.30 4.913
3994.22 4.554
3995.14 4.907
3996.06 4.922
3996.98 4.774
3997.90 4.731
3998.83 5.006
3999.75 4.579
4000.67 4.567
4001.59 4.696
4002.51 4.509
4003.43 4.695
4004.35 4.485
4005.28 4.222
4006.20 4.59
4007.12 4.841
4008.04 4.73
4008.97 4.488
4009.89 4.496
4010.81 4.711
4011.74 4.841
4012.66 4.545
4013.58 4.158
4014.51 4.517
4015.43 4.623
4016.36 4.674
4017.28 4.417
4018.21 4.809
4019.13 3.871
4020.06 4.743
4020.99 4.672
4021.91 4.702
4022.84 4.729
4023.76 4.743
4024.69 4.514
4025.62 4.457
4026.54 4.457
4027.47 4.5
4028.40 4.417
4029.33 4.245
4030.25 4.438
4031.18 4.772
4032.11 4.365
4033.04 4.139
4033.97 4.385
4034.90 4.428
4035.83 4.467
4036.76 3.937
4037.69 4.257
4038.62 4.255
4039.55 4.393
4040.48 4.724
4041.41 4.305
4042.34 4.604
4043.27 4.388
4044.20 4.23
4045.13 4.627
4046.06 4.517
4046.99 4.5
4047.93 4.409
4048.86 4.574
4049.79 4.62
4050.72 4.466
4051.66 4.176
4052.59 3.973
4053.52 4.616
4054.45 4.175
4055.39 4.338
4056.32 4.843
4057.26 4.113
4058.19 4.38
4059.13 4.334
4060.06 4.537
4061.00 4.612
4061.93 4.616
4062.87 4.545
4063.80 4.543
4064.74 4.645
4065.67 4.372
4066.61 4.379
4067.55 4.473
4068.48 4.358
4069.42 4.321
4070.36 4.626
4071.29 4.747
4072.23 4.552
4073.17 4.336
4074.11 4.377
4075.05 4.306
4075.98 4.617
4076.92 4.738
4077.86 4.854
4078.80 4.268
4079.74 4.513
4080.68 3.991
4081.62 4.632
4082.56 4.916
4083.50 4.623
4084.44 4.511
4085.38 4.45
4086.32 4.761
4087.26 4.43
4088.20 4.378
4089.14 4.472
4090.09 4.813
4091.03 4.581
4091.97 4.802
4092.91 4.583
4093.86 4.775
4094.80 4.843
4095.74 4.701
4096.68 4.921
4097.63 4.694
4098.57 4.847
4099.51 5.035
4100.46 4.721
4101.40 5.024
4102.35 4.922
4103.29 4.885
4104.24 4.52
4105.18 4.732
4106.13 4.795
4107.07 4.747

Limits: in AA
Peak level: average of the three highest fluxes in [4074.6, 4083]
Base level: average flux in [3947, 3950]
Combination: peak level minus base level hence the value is 0.3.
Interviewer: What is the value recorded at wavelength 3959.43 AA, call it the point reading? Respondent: 4.748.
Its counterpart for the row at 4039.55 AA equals 4.393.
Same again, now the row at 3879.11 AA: 5.295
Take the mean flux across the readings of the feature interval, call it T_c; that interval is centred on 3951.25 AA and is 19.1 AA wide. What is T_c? 4.8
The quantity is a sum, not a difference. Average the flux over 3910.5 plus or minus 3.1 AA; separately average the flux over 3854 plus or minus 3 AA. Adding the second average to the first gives 10.0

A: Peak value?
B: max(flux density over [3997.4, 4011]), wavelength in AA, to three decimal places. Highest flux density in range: 5.006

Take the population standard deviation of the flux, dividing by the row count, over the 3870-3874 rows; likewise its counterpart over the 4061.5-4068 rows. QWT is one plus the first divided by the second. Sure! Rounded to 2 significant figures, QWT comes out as 2.7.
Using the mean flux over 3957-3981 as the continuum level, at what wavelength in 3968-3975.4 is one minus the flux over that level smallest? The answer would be 3968.56 AA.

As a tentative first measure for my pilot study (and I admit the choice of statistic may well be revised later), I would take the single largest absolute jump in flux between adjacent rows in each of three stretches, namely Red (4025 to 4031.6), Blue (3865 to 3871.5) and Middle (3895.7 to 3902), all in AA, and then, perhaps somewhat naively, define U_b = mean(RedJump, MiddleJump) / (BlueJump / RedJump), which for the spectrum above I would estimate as 0.2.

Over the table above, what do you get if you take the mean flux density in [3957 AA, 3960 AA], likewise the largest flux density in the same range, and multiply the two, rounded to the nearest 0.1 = 25.0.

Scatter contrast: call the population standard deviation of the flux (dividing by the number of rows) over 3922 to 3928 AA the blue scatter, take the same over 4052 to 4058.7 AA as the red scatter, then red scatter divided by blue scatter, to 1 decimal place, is 2.2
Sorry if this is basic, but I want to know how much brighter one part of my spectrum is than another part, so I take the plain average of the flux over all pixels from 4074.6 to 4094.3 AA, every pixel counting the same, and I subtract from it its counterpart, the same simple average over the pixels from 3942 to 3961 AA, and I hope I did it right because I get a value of -0.2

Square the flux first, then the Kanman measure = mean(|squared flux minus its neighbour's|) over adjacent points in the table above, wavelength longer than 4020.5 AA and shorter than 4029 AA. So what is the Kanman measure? 0.6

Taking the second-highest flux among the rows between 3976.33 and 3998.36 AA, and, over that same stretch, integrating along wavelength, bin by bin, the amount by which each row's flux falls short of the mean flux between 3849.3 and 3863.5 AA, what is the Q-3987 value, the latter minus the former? 10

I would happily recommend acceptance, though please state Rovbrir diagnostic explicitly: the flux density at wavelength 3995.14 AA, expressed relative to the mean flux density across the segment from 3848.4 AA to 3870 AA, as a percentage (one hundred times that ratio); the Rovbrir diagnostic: 90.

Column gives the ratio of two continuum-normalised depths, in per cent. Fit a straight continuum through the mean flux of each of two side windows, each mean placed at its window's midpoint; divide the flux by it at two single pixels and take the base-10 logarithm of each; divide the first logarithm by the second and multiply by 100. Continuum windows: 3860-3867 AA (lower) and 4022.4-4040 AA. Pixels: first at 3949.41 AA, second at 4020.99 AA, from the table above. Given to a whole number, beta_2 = 41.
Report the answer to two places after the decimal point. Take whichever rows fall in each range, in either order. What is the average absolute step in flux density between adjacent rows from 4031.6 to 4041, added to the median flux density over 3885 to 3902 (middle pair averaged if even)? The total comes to 5.21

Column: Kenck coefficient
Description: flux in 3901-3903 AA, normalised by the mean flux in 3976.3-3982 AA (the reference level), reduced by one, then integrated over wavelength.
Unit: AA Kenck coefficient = 0.1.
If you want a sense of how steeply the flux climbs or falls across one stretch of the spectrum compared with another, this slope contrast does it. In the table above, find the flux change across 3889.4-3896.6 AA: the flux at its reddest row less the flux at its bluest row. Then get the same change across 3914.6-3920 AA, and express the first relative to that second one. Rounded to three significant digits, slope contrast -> -24.0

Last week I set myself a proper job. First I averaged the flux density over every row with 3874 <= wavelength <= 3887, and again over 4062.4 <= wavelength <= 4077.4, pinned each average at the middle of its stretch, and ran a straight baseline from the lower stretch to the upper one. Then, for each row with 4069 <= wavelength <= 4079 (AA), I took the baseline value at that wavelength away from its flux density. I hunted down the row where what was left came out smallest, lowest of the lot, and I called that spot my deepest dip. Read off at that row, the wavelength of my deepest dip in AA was 4078.80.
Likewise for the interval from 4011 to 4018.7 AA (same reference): 4013.58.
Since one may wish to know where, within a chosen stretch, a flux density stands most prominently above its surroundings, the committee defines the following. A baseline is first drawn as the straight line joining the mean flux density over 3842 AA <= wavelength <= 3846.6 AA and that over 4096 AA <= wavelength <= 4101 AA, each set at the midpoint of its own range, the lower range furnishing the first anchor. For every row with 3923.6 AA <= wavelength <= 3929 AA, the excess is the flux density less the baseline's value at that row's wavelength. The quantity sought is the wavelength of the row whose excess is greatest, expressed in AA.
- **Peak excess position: 3925.84 AA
